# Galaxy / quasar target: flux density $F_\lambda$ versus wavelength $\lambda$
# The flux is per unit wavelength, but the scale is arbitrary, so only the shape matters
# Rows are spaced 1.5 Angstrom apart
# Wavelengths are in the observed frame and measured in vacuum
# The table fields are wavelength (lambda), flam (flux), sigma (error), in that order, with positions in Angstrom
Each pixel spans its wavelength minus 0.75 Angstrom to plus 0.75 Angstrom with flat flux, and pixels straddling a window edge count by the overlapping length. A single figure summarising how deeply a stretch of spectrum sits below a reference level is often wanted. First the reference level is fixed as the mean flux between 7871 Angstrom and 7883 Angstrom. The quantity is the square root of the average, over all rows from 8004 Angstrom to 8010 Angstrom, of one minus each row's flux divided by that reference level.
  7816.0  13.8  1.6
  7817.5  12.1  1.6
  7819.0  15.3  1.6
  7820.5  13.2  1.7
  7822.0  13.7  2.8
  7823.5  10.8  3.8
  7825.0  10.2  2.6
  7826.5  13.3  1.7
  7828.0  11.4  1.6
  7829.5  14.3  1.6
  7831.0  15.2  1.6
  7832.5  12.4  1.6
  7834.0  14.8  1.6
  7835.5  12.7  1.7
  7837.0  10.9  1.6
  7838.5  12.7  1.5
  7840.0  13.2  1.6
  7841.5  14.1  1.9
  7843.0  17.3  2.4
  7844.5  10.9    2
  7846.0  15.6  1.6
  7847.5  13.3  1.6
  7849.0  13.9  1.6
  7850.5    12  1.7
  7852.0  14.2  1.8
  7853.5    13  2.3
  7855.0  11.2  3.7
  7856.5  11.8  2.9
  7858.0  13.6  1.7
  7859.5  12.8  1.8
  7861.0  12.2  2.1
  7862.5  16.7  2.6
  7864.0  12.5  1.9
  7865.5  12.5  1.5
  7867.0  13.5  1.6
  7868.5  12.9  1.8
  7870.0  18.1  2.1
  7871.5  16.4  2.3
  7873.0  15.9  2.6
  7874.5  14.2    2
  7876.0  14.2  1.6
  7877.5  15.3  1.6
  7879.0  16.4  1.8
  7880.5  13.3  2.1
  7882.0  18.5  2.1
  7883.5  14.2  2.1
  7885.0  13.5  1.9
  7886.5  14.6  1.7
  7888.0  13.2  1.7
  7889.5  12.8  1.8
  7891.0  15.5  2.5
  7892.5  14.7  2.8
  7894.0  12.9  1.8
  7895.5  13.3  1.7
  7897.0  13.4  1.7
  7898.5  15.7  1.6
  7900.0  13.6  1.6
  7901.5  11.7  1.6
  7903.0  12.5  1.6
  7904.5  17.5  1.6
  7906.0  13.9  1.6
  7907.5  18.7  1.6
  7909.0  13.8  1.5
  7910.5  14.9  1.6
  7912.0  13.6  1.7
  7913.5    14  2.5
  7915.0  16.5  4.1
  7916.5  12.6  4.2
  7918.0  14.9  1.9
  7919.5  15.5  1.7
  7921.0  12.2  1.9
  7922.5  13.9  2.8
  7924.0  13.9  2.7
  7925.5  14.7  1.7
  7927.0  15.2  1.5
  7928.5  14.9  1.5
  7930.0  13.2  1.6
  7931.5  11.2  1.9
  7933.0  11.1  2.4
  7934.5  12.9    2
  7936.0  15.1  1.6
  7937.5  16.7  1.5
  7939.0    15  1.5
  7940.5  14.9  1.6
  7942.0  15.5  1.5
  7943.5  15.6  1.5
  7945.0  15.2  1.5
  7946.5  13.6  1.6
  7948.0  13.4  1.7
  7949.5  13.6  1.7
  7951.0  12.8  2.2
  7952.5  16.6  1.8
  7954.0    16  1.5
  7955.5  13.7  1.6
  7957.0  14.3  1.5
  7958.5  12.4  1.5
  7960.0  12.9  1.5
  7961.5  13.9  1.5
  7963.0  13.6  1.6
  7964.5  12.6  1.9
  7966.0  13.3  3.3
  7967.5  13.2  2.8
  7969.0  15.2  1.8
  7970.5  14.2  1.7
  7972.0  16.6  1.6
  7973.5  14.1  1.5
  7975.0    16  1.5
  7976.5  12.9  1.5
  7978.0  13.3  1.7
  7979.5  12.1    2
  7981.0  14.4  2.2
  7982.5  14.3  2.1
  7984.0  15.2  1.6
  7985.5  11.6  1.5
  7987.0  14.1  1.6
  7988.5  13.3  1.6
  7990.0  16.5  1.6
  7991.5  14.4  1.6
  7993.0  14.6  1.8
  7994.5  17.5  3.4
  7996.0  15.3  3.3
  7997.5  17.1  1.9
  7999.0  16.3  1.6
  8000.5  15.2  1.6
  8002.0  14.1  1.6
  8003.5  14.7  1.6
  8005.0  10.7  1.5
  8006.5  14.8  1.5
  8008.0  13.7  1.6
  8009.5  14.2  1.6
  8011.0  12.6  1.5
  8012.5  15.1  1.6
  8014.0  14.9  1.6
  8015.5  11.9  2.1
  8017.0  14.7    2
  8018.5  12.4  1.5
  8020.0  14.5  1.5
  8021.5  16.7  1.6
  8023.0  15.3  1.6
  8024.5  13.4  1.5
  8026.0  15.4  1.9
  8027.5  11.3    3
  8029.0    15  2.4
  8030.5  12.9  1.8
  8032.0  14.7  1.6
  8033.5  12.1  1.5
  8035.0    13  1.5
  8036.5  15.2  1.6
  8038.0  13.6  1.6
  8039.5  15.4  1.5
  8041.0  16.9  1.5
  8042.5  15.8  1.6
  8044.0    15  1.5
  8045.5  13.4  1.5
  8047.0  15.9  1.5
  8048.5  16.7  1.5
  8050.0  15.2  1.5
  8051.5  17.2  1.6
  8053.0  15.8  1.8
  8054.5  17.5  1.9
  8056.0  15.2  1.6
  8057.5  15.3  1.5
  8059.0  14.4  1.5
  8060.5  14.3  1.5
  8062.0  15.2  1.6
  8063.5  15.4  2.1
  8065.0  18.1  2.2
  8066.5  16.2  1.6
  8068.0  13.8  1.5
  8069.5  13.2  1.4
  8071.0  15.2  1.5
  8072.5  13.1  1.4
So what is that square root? 0.37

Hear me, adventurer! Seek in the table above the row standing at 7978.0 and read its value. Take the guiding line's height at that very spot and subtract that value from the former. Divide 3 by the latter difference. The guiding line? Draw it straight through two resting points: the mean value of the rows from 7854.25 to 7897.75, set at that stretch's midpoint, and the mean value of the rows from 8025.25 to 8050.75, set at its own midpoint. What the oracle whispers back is 2.7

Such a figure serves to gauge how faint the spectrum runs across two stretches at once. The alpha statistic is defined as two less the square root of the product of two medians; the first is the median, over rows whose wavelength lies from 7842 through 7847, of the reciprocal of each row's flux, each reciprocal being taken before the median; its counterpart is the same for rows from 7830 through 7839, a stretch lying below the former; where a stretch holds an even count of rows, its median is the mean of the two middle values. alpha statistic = 1.929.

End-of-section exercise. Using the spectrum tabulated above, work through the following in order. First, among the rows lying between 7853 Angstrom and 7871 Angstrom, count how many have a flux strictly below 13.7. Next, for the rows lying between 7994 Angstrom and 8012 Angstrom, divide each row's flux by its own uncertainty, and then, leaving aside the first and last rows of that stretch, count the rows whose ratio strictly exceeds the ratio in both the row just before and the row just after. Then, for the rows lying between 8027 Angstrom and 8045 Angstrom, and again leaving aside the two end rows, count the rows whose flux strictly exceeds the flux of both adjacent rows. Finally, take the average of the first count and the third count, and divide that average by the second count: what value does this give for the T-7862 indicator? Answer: 1.75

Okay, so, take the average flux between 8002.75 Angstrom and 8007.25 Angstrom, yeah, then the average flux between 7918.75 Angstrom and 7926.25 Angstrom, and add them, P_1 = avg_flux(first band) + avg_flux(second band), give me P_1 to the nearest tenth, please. 27.4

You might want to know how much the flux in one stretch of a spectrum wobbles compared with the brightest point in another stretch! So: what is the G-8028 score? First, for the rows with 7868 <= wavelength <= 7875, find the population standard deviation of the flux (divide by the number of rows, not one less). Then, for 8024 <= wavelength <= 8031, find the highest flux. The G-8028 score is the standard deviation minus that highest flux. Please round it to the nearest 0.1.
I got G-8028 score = -13.6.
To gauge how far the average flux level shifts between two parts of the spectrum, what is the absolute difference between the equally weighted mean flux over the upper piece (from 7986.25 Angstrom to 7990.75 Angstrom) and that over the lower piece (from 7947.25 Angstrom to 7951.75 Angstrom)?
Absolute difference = 1.4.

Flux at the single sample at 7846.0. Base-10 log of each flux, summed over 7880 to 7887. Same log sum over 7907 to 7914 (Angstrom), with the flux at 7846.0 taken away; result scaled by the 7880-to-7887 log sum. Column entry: -1.67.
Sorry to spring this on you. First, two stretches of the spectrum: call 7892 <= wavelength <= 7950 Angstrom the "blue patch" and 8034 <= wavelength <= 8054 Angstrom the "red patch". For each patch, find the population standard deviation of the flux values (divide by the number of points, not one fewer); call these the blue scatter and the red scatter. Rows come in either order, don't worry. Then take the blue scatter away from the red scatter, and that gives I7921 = -0.32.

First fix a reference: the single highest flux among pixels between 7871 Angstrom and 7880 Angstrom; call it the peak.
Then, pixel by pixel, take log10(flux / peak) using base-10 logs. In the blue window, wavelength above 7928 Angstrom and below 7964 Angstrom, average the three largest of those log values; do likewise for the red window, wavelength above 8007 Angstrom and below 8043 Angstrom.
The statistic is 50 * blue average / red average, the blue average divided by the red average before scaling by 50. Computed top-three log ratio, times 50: 26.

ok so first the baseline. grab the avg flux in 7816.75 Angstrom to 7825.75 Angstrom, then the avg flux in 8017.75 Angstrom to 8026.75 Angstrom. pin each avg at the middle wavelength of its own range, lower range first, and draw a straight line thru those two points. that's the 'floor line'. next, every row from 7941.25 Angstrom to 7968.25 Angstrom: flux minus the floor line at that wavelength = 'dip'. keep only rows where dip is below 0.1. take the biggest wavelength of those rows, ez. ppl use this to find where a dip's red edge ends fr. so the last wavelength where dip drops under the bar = 7967.5 Angstrom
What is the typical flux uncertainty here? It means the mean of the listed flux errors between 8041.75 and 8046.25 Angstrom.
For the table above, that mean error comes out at 1.53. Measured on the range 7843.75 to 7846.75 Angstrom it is 1.80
